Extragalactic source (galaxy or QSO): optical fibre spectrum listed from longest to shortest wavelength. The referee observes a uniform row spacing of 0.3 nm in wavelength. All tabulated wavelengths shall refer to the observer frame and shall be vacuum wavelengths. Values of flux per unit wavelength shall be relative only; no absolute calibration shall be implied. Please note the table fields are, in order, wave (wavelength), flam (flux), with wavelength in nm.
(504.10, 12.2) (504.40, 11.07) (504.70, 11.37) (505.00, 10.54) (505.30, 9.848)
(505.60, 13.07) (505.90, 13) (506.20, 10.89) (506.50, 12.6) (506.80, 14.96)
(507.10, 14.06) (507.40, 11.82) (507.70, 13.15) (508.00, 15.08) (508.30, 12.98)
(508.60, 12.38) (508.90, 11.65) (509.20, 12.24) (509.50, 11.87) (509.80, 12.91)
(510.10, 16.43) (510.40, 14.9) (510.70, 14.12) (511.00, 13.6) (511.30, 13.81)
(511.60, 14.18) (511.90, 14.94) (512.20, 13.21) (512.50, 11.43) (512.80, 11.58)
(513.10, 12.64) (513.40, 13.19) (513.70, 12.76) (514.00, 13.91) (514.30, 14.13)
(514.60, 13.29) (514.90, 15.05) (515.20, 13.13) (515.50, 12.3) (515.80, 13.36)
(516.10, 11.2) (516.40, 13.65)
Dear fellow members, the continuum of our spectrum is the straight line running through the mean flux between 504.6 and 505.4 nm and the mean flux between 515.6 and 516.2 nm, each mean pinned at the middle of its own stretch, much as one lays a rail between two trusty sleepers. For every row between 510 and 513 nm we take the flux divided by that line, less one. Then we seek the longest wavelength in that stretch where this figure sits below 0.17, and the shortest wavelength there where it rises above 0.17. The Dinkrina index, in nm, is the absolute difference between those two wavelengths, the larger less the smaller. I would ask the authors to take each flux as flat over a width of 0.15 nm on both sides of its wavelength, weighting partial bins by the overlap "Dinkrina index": 2.70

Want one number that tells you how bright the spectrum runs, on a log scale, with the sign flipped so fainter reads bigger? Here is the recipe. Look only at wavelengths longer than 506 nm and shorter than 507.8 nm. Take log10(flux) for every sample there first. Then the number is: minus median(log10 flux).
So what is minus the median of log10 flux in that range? -1.11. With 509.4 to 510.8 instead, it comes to -1.15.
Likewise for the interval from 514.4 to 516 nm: -1.12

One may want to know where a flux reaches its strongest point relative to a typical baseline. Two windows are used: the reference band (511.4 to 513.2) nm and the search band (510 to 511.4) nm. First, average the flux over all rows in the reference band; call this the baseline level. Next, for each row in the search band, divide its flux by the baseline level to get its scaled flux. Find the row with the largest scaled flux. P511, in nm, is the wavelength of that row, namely 510.10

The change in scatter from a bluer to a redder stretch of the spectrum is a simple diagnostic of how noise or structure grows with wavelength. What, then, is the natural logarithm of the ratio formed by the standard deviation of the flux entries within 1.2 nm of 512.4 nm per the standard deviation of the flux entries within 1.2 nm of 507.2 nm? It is -0.18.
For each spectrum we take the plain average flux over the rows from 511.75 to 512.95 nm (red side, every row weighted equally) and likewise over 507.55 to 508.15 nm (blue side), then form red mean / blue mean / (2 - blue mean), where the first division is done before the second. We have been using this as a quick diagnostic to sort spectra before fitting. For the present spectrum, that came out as -0.075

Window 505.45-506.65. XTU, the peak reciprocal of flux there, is 0.0918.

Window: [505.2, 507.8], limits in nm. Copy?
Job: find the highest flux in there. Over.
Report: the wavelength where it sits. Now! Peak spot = 506.80 nm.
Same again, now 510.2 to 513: 511.90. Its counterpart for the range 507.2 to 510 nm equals 508.00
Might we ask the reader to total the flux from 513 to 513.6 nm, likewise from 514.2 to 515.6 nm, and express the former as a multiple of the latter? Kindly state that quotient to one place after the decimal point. 0.4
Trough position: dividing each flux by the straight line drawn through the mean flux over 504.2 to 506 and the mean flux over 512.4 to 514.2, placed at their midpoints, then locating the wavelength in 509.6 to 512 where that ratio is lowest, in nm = 509.80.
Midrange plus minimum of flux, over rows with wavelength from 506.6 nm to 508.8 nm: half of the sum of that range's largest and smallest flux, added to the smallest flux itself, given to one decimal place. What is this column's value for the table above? 25.3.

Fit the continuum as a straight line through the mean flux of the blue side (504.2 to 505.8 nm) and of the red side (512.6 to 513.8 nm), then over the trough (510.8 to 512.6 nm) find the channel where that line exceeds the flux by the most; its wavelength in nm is 512.50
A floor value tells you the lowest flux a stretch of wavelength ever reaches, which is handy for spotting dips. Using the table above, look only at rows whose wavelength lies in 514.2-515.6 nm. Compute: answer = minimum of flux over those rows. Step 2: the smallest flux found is 12.3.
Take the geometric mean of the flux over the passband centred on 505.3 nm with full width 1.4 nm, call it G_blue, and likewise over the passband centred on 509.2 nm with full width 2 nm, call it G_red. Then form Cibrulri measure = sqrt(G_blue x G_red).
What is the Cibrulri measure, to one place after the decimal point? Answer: 12.2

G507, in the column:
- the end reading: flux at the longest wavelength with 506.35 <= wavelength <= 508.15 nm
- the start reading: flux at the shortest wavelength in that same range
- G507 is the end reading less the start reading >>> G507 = 2.5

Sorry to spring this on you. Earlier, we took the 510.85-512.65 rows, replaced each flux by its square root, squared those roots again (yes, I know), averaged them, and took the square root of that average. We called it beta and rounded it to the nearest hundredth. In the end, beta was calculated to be 3.68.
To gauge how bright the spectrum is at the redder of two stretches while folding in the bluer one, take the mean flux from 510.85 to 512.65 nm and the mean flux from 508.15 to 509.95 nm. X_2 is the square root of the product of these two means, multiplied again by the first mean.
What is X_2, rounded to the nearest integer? 175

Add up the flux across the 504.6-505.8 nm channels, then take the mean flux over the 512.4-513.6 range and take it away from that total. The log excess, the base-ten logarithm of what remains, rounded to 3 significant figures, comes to 1.51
